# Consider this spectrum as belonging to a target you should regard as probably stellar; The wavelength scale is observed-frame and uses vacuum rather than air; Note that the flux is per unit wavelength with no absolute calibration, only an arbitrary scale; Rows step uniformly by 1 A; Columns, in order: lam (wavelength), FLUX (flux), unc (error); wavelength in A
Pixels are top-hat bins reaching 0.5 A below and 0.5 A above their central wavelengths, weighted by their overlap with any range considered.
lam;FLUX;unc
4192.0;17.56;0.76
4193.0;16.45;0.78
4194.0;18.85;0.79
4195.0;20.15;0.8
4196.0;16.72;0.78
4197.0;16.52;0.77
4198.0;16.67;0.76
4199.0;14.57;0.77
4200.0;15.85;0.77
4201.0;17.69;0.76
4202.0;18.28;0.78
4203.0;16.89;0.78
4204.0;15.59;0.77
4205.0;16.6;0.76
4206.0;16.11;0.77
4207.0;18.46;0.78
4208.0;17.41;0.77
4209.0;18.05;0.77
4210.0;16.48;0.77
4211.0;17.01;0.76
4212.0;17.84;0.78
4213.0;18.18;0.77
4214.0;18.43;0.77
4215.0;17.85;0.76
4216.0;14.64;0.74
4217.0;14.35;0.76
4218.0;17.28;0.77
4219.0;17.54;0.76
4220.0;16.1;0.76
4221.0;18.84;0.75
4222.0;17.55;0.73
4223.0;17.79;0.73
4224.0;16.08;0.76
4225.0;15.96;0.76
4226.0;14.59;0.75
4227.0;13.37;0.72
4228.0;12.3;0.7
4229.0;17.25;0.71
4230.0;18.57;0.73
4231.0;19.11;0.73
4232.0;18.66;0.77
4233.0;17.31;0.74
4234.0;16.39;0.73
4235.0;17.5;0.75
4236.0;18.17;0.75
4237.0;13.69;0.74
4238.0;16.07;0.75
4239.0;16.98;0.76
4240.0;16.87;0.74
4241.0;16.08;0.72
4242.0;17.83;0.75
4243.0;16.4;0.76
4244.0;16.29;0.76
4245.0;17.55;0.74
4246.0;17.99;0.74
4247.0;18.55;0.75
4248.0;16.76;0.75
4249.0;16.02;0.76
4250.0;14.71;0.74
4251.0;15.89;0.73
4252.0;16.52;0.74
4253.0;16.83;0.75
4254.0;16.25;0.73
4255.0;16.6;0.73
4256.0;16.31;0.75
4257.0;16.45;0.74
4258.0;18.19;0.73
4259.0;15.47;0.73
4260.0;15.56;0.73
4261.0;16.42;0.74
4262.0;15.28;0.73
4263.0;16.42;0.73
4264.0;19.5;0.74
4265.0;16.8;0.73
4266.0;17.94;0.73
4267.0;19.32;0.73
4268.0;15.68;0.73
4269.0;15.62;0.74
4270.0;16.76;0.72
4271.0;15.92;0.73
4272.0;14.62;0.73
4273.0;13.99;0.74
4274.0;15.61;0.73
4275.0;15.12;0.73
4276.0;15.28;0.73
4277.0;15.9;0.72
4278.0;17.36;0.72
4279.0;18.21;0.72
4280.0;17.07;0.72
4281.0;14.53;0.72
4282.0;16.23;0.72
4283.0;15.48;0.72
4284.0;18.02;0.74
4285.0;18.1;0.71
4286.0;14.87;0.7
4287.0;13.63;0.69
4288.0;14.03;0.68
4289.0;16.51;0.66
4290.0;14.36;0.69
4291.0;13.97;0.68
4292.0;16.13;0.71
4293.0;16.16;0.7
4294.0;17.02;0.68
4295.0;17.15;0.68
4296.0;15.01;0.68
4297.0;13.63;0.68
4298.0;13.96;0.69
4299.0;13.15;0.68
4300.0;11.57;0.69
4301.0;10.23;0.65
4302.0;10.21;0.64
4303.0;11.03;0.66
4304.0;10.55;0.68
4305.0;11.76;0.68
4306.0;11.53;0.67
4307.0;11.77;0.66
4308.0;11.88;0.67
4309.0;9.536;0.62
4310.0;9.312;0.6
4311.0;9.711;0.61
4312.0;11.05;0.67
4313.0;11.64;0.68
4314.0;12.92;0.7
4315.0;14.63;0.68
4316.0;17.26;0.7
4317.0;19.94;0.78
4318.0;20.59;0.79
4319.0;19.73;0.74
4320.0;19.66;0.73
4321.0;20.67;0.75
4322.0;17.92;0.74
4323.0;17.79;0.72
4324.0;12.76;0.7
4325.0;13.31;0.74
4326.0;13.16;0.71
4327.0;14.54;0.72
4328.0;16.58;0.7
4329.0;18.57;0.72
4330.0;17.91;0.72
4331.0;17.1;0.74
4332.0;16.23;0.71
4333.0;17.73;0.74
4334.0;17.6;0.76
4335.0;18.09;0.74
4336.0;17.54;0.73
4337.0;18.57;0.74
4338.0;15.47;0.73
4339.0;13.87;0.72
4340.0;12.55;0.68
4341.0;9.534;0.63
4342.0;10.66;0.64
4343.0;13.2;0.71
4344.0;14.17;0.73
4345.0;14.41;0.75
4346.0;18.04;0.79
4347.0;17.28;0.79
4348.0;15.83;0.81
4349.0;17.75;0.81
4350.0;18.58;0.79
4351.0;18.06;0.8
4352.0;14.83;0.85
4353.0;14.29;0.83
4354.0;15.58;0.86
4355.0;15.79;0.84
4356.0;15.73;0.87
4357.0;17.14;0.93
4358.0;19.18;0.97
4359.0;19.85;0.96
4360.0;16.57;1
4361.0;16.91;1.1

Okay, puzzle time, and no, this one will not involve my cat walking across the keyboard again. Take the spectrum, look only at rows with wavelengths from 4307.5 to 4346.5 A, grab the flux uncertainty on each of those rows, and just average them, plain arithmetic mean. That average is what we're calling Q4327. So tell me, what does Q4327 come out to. 0.711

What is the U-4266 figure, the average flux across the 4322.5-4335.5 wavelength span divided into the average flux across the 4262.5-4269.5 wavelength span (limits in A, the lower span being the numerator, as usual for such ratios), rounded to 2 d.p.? 1.07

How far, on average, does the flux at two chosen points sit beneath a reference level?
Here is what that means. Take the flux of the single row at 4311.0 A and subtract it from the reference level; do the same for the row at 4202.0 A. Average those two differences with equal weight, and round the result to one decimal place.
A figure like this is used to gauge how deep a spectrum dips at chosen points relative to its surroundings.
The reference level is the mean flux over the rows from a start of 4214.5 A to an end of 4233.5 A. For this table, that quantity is 2.6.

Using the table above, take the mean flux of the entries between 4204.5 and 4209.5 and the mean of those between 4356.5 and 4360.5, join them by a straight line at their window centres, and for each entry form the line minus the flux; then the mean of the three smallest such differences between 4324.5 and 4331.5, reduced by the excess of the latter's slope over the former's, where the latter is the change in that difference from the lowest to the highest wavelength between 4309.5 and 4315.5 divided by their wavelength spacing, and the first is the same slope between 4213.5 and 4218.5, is 1.5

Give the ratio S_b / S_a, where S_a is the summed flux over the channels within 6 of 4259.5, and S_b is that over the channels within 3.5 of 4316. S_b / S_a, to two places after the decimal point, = 0.59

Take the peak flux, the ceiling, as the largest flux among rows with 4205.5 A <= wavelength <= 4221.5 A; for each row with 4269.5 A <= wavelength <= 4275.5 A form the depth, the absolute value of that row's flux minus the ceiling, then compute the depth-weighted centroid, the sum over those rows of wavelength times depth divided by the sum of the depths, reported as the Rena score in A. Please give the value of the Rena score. 4272.7 A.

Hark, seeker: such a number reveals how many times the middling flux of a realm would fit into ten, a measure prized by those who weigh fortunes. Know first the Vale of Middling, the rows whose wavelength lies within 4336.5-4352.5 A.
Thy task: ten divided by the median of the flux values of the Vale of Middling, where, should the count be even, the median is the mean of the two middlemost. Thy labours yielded 0.66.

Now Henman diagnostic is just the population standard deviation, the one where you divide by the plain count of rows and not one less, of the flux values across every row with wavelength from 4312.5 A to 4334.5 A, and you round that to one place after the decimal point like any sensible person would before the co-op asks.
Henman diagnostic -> 2.7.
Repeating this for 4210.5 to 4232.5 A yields 1.8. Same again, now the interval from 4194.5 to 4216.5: 1.3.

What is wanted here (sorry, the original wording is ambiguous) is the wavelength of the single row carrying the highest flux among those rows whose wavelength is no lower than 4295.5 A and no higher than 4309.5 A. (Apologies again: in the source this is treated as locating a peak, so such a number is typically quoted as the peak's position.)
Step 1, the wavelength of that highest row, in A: 4296.0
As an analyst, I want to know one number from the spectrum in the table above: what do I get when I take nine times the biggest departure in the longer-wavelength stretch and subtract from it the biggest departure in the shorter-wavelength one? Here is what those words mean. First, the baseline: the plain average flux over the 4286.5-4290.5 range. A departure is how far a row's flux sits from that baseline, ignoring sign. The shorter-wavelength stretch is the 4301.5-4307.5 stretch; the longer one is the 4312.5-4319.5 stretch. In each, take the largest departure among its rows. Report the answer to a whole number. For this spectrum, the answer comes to 49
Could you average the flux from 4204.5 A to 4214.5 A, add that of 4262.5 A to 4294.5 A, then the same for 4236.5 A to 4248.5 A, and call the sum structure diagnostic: 50.3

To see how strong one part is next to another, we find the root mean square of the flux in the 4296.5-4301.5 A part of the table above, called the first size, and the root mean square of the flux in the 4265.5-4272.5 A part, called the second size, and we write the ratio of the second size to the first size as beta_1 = 1.32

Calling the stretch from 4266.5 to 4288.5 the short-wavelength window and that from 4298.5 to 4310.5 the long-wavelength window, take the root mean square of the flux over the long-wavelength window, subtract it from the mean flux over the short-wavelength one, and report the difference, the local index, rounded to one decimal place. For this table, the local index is 4.9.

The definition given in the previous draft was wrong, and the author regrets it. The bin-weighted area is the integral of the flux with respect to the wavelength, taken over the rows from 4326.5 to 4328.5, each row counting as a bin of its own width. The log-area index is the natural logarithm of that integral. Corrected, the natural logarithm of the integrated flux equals 3.4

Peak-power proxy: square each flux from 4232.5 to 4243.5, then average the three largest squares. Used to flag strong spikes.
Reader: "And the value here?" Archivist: 318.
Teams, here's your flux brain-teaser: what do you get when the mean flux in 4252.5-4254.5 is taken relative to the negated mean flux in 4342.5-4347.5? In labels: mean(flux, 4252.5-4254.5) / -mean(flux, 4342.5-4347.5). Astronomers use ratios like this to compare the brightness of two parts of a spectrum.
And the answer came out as -1.07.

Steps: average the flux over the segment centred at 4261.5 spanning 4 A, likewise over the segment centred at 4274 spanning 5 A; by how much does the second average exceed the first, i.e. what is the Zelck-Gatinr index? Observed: -1.0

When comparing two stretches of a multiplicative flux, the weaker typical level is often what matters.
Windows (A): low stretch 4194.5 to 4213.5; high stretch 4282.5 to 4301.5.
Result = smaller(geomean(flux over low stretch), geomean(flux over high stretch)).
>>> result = 14.7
